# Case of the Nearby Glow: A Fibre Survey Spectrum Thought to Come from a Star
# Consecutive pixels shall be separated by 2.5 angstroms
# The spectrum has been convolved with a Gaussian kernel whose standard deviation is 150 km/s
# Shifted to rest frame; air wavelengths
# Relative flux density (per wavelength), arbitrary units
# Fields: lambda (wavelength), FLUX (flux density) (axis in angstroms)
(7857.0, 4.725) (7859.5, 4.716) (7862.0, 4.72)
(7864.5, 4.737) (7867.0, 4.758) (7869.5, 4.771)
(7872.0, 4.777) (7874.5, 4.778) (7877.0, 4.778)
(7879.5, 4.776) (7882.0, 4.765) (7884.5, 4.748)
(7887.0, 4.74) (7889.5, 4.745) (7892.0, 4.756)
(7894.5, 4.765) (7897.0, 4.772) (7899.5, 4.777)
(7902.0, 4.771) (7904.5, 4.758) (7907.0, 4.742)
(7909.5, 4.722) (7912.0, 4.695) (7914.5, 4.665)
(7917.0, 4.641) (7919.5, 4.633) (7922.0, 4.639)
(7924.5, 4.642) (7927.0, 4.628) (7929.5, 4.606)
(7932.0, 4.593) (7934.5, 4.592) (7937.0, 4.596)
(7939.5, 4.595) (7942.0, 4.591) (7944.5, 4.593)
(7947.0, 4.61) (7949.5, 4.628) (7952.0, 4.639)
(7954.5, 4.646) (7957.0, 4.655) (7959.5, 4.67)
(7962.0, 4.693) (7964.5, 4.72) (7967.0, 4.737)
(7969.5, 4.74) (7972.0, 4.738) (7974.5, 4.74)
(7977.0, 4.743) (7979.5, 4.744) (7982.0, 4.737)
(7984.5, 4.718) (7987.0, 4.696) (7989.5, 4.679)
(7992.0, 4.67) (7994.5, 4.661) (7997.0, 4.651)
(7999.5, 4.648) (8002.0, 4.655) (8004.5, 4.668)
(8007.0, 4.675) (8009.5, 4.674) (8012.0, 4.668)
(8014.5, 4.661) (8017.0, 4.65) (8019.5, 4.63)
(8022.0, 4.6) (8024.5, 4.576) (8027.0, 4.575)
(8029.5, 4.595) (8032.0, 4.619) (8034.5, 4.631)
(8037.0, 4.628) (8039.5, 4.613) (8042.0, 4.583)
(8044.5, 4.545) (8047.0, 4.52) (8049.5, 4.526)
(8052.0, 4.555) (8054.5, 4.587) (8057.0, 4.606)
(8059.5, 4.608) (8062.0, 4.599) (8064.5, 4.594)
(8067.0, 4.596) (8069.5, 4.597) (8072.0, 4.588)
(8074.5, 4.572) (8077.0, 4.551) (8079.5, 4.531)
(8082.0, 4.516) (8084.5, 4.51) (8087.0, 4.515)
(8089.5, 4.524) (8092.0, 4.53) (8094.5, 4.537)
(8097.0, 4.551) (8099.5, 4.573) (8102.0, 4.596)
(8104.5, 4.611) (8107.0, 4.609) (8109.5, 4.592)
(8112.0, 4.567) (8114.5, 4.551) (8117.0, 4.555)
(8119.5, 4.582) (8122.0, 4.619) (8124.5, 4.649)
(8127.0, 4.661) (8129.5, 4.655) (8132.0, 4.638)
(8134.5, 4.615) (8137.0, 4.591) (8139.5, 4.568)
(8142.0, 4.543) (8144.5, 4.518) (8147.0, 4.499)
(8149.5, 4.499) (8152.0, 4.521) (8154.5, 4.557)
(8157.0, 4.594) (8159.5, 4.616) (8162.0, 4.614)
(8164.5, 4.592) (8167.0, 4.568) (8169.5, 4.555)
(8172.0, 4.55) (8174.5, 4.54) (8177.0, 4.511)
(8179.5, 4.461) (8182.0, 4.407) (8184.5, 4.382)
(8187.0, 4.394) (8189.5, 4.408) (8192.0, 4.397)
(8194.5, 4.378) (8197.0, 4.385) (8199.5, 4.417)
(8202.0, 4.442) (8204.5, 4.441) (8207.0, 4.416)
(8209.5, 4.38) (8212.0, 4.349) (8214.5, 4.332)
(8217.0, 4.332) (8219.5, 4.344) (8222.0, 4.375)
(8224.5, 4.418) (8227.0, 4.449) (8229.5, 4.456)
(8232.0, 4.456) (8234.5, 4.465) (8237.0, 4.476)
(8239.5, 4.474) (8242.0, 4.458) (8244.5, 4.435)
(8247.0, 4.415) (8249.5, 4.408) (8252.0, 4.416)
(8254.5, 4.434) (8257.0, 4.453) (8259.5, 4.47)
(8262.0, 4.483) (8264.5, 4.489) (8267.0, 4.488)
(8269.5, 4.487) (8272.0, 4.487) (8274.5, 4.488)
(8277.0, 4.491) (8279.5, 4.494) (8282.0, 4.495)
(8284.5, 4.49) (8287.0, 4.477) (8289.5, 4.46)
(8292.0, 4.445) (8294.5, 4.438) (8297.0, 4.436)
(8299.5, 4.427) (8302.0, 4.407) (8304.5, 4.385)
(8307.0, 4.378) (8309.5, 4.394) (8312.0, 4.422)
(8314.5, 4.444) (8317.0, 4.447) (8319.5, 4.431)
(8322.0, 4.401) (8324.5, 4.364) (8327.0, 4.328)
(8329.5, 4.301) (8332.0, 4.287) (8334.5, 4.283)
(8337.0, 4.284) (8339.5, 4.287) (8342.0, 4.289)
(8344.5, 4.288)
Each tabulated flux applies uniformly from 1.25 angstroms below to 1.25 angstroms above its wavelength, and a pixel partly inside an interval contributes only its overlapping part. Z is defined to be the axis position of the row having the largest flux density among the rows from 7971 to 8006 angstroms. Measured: 7979.5 angstroms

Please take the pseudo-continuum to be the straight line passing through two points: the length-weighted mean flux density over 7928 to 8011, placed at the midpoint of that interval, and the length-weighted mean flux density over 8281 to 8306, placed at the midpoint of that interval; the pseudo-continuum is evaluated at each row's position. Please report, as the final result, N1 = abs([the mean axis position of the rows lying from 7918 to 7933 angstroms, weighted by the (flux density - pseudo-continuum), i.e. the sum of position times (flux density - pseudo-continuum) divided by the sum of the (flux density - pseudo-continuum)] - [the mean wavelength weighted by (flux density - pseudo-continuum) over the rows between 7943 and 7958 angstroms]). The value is 22.3 angstroms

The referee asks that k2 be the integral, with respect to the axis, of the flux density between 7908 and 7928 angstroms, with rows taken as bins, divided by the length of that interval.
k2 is 4.66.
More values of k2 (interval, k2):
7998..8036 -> 4.64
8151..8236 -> 4.46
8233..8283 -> 4.47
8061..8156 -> 4.57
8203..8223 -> 4.37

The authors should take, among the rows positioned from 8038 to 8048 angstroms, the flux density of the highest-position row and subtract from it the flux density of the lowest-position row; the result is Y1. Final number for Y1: -0.09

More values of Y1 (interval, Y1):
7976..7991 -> -0.06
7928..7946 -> -0.01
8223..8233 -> 0.04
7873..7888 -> -0.04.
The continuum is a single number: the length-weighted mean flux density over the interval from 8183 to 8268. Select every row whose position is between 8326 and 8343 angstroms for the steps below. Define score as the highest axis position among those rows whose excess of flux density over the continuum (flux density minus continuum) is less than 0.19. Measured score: 8342.0 angstroms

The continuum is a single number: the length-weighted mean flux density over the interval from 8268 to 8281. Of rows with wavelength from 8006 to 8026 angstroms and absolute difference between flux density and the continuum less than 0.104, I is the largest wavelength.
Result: 8024.5 angstroms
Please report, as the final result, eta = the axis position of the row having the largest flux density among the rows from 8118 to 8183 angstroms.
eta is 8127.0 angstroms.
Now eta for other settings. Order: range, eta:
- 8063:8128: 8127.0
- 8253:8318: 8282.0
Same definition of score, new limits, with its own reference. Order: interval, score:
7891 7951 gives 7947.0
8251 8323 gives 8322.0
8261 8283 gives 8282.0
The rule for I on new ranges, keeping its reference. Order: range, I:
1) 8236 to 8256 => 8254.5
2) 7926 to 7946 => 7944.5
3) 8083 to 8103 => 8099.5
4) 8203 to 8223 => 8207.0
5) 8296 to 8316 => 8314.5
